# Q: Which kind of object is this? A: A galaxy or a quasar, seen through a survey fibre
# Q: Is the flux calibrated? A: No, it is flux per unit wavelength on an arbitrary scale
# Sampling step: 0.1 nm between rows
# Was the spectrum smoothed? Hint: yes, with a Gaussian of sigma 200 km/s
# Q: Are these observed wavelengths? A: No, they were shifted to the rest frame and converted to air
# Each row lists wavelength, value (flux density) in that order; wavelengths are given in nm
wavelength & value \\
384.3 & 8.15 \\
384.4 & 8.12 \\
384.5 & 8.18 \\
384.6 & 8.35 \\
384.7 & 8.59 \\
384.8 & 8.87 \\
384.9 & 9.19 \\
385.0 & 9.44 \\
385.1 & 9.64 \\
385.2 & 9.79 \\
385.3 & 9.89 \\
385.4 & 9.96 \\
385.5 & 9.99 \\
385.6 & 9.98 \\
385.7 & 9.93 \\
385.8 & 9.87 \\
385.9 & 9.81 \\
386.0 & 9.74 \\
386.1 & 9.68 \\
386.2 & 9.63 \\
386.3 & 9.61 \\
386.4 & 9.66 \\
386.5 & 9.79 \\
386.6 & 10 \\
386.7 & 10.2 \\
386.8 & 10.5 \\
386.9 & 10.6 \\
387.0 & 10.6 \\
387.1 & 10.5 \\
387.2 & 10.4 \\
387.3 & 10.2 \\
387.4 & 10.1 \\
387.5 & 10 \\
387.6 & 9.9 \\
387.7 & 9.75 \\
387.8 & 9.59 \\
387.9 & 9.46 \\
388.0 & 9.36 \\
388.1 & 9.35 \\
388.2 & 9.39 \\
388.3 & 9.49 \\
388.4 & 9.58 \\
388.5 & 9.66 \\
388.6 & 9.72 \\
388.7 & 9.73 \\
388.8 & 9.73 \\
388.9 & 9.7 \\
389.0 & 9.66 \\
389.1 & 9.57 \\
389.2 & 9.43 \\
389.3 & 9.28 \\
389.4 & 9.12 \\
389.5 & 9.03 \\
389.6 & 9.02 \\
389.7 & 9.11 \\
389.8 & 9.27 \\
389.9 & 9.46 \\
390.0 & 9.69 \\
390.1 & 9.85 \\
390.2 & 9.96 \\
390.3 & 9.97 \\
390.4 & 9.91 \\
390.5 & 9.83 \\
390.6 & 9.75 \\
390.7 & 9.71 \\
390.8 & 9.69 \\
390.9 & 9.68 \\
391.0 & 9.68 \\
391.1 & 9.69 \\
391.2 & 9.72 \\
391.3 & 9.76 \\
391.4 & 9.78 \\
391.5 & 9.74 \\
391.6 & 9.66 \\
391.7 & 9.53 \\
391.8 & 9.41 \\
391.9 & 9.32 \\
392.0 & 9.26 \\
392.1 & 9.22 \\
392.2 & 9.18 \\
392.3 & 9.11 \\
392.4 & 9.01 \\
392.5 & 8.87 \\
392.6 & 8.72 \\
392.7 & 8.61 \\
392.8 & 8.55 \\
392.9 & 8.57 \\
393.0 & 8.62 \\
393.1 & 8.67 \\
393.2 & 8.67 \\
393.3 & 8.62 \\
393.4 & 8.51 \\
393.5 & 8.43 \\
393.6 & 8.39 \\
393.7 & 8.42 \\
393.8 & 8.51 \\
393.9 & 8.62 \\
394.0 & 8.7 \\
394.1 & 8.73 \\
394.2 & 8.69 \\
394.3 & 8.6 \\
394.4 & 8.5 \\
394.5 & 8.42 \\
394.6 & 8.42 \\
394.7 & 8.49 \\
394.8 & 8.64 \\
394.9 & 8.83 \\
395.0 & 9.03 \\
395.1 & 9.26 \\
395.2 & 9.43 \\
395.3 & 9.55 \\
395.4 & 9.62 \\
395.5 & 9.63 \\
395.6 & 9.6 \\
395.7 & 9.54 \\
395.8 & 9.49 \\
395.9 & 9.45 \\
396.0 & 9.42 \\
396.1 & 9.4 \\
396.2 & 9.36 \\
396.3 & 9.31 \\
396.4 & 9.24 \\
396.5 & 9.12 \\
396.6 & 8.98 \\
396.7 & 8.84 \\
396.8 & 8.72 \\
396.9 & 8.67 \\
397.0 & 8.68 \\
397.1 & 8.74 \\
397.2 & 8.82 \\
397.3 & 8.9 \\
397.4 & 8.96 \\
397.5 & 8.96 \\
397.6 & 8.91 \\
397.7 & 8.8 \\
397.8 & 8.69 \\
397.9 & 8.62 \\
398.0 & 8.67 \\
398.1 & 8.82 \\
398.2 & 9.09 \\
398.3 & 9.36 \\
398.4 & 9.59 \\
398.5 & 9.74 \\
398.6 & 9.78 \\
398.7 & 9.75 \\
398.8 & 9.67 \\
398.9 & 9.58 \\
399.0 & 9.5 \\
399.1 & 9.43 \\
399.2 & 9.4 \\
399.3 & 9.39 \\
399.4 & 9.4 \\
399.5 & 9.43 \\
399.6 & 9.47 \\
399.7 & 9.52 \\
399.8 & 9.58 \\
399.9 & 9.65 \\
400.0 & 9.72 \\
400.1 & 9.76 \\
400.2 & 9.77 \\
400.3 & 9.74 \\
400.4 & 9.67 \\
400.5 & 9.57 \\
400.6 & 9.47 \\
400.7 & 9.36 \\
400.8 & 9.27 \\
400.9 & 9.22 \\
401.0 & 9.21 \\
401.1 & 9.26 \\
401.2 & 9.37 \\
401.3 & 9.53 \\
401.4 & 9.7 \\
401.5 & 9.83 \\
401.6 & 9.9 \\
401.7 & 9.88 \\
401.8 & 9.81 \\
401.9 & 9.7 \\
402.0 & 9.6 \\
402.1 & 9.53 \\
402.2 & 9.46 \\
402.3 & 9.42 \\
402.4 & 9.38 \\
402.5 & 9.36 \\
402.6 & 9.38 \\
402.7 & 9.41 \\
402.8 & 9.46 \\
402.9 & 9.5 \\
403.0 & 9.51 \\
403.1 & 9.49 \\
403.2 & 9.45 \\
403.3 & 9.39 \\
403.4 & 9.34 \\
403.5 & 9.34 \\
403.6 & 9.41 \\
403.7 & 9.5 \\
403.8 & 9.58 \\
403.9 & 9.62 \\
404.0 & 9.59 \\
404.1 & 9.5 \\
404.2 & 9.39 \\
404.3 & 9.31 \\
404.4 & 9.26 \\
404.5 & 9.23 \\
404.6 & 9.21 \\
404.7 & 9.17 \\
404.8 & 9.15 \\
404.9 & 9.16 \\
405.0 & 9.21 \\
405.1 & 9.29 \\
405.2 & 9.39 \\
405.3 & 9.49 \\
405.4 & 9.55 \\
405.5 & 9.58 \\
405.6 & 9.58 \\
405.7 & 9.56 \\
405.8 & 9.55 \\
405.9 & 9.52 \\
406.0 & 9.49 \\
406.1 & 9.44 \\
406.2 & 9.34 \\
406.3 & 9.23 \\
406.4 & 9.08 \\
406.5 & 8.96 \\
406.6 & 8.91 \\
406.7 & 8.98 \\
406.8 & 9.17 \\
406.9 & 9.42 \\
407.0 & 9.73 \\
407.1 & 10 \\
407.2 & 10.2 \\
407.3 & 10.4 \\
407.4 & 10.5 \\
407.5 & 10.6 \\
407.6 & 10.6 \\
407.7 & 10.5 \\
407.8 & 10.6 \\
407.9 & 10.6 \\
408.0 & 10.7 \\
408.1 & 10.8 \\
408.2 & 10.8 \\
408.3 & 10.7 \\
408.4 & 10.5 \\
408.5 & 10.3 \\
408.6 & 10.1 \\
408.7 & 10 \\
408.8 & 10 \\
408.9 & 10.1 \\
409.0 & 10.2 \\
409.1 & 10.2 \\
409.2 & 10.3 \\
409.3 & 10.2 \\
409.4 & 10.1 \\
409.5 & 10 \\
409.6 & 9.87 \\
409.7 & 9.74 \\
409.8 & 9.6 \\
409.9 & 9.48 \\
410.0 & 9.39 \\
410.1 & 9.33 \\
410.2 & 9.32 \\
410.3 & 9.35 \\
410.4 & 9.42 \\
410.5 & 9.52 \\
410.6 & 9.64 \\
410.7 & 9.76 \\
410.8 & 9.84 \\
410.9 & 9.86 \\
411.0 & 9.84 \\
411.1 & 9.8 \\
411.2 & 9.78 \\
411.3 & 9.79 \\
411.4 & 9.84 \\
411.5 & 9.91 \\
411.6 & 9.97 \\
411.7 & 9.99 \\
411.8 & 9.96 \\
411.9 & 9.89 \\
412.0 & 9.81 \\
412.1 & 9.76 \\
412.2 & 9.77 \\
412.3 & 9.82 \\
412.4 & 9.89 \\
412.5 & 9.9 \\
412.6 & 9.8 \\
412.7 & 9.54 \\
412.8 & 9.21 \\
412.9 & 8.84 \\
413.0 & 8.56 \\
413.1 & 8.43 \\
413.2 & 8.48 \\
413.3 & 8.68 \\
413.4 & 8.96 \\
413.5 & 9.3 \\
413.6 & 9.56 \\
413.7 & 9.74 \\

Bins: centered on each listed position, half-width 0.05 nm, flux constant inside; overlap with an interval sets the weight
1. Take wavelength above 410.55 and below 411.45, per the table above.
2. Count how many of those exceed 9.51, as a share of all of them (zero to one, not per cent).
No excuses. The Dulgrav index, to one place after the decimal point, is 1.0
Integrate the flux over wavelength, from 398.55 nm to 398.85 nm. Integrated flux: 2.9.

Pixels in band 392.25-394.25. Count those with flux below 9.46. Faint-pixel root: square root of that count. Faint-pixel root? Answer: 4.5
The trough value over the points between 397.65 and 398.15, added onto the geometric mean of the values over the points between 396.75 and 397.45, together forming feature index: 17.4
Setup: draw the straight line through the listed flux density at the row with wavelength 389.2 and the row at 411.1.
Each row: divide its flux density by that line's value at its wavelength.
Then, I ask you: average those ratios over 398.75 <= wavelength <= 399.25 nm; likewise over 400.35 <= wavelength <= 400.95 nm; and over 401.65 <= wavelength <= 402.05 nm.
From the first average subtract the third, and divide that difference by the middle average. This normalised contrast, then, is -0.02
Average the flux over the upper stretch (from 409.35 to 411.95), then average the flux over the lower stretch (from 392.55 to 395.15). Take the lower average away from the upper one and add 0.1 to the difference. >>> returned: 1.21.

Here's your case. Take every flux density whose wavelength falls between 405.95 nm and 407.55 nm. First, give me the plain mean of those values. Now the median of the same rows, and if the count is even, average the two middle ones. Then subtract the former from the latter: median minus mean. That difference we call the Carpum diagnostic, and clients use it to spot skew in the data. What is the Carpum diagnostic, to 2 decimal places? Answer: -0.16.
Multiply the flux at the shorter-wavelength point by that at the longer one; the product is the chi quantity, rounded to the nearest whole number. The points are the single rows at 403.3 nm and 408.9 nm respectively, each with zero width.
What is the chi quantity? 95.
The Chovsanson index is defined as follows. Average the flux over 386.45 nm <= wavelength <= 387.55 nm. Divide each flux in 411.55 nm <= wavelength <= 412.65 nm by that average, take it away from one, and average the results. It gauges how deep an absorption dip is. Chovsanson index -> 0.038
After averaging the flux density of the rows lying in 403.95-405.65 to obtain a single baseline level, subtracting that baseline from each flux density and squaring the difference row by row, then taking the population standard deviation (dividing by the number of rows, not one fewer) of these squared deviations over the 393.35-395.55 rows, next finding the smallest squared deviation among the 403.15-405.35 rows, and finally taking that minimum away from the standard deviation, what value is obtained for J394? 0.32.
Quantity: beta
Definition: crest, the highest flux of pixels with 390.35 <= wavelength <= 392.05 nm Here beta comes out 9.91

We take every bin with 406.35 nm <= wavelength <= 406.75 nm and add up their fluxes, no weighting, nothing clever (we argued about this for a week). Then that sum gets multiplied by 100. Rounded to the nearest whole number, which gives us 3593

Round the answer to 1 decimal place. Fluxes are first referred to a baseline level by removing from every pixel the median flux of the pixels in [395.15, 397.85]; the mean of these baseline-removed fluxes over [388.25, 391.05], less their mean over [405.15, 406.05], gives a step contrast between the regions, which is 0.1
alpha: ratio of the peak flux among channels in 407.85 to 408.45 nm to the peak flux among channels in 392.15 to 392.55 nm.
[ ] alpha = 1.18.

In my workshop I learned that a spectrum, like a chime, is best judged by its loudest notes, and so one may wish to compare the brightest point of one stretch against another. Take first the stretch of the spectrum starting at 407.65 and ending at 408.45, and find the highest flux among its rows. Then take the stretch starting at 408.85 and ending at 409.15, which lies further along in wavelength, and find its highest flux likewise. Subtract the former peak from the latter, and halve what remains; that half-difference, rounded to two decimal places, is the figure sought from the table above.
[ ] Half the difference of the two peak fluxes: -0.30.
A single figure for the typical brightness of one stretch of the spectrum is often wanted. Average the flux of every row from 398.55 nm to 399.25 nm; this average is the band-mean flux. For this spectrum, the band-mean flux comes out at 9.6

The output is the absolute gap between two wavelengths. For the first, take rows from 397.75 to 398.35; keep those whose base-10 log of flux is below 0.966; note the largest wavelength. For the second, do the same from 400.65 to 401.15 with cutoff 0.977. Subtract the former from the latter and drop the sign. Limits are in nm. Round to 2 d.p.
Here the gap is 2.90 nm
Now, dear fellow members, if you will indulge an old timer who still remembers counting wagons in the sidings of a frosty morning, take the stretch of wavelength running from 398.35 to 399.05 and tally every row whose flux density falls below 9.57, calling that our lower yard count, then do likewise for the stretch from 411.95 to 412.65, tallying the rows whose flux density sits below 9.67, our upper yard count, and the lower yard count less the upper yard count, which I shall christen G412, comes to 1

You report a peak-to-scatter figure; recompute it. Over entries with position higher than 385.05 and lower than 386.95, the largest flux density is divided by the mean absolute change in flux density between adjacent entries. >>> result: 111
